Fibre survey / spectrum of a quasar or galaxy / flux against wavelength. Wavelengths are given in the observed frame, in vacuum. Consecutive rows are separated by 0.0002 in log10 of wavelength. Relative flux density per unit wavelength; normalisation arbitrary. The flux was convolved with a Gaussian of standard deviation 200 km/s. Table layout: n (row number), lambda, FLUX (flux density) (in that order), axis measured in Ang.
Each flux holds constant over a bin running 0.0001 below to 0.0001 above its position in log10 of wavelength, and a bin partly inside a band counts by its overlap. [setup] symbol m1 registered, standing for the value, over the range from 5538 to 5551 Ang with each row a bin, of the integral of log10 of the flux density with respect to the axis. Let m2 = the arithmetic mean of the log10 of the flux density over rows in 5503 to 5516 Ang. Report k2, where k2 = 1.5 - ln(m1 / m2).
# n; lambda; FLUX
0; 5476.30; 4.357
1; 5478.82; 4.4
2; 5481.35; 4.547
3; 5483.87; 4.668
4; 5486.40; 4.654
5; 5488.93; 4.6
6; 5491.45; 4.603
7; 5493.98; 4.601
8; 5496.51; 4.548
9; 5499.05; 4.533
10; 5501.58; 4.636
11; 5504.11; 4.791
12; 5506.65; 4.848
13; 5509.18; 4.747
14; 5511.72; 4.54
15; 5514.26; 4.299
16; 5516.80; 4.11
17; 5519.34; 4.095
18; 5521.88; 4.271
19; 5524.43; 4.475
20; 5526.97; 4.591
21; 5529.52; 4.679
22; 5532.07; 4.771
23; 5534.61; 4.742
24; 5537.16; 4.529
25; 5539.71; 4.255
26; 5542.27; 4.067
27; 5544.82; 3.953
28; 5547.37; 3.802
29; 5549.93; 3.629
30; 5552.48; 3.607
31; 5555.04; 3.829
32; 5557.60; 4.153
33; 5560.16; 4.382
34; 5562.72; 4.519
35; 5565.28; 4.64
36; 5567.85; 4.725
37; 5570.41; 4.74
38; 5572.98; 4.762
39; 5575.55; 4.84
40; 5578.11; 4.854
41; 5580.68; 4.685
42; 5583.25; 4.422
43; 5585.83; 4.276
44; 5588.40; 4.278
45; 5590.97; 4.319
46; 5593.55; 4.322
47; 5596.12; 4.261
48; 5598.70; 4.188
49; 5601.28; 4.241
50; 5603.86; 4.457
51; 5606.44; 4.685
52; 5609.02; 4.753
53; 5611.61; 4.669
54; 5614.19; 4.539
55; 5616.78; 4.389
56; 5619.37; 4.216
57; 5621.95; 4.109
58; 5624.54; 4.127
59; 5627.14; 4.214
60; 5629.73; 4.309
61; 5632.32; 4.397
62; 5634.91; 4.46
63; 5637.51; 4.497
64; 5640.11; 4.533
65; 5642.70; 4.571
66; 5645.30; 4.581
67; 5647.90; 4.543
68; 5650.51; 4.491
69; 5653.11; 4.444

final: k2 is -0.96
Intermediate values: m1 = 7.77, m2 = 0.667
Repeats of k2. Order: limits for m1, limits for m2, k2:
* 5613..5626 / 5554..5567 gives -1.06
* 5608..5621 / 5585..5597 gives -1.10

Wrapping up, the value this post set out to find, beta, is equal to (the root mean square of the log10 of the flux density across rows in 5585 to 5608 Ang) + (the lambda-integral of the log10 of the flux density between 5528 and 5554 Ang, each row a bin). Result 17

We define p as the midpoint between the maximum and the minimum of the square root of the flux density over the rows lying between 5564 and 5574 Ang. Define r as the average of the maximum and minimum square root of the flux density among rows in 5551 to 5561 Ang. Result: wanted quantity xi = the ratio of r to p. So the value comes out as 0.92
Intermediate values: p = 2.17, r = 2.00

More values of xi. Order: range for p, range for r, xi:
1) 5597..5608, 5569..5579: 1.04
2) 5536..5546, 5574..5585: 1.05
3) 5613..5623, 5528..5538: 1.04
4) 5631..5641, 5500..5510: 1.03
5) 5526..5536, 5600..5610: 0.98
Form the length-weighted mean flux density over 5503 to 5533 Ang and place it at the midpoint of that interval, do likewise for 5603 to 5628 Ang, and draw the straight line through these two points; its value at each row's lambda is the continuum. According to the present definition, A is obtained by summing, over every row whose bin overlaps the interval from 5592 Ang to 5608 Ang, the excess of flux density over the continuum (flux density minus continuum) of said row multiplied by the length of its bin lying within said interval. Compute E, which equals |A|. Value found 1.1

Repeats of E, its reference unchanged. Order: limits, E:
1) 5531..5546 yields 1.6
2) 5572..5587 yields 2.8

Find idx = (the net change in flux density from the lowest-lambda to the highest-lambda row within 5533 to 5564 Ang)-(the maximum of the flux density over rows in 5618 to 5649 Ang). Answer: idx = -4.8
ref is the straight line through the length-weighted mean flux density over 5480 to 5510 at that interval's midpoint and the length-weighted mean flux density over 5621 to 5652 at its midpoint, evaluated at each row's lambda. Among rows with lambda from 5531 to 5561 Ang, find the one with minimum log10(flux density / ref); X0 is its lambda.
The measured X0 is 5552.48 Ang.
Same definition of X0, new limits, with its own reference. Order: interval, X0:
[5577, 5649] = 5621.95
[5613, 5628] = 5621.95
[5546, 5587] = 5552.48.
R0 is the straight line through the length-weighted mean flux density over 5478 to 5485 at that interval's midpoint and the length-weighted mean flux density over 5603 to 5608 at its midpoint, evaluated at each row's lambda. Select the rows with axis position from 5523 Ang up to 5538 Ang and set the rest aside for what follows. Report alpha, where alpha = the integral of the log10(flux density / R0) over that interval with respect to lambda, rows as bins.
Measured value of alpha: 0.1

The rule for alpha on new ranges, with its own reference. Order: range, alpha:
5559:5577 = 0.1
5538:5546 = -0.4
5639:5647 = 0.0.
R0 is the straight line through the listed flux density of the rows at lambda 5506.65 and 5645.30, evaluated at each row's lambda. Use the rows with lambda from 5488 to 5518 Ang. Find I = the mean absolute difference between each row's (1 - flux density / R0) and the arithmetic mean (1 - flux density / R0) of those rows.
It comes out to 0.03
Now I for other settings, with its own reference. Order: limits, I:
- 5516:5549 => 0.06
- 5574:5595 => 0.04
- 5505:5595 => 0.06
